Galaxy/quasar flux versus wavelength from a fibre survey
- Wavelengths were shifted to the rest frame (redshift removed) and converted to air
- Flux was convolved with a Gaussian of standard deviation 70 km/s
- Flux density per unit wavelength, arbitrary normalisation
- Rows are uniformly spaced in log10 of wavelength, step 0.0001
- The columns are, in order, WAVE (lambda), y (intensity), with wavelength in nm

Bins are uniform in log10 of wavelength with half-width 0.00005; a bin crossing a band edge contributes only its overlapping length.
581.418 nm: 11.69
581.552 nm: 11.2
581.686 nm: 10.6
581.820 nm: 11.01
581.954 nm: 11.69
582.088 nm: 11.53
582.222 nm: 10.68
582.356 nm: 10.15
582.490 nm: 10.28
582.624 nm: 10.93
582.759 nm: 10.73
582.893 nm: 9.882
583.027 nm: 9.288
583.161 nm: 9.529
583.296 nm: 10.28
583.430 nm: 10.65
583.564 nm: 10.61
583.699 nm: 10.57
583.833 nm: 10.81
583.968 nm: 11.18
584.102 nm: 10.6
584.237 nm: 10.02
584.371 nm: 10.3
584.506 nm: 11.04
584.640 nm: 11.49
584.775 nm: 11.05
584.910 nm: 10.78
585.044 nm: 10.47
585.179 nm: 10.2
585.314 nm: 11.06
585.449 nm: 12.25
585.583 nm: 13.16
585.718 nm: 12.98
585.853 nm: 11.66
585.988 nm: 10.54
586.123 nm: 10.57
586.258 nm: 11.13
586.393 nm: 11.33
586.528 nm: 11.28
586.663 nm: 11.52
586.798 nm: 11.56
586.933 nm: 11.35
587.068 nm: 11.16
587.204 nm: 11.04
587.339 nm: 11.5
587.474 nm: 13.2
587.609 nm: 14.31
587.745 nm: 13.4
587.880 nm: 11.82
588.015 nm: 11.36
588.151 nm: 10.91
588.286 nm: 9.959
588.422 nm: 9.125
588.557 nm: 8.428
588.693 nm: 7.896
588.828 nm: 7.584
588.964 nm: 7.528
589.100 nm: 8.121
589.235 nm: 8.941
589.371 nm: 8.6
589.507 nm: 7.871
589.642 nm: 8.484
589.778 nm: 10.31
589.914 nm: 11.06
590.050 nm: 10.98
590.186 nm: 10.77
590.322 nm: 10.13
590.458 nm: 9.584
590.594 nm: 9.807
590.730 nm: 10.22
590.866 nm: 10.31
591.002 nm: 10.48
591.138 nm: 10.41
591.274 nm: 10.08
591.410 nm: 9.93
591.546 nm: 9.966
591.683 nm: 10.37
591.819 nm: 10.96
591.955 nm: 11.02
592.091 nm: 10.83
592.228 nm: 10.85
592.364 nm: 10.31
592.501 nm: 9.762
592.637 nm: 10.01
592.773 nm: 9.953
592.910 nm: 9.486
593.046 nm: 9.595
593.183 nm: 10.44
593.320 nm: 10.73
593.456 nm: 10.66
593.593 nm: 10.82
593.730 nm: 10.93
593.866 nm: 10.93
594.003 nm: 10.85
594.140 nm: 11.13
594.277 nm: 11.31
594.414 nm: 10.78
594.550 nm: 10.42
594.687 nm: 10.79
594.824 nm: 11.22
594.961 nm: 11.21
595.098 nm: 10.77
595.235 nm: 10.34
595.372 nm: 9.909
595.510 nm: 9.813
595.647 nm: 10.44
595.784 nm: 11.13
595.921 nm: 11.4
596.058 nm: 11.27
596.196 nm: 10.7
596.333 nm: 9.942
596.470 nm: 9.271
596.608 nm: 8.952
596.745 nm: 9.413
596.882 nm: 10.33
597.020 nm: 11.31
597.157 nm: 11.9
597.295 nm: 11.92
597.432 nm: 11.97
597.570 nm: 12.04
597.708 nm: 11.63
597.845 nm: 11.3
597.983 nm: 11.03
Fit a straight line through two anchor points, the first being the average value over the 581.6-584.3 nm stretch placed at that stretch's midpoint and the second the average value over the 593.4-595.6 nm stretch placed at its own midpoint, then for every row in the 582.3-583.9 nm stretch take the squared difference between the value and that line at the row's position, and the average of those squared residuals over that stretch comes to 0.3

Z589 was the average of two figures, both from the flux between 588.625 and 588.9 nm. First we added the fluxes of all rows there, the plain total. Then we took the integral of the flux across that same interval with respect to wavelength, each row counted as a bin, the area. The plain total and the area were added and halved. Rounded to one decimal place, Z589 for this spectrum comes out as 8.8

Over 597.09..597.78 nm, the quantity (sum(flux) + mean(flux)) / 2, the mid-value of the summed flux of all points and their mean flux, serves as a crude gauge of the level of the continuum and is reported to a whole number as 36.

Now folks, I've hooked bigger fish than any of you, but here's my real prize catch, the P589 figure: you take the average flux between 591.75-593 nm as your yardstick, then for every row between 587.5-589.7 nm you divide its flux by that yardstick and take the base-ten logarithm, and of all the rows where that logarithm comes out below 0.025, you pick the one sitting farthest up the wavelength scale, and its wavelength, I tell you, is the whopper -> 589.642 nm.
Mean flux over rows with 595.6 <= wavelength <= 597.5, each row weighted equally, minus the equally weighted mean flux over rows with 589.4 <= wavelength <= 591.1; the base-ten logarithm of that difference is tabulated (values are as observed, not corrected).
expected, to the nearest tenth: -0.1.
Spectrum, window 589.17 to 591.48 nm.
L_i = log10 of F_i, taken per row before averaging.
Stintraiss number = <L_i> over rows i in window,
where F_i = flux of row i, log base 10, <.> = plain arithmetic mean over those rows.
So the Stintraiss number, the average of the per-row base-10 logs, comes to 0.993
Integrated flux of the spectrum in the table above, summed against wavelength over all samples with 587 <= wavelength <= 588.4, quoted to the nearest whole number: 16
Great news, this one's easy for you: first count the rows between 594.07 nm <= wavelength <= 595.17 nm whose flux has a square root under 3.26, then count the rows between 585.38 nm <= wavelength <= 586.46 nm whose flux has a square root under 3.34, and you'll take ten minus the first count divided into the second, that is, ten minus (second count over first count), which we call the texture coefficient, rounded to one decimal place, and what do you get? 7.0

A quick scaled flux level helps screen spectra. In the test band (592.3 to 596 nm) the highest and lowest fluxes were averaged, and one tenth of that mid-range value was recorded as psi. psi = 1.04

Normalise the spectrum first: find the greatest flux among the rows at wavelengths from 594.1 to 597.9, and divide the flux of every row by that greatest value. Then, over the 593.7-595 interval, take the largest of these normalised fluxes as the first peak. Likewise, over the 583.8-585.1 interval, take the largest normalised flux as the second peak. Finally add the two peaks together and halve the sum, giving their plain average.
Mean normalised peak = 0.95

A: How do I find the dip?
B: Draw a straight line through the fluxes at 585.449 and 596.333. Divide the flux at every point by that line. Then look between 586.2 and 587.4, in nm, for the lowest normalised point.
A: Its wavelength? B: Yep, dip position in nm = 586.258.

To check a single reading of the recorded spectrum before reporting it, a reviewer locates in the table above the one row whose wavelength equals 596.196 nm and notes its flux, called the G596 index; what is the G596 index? 10.7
